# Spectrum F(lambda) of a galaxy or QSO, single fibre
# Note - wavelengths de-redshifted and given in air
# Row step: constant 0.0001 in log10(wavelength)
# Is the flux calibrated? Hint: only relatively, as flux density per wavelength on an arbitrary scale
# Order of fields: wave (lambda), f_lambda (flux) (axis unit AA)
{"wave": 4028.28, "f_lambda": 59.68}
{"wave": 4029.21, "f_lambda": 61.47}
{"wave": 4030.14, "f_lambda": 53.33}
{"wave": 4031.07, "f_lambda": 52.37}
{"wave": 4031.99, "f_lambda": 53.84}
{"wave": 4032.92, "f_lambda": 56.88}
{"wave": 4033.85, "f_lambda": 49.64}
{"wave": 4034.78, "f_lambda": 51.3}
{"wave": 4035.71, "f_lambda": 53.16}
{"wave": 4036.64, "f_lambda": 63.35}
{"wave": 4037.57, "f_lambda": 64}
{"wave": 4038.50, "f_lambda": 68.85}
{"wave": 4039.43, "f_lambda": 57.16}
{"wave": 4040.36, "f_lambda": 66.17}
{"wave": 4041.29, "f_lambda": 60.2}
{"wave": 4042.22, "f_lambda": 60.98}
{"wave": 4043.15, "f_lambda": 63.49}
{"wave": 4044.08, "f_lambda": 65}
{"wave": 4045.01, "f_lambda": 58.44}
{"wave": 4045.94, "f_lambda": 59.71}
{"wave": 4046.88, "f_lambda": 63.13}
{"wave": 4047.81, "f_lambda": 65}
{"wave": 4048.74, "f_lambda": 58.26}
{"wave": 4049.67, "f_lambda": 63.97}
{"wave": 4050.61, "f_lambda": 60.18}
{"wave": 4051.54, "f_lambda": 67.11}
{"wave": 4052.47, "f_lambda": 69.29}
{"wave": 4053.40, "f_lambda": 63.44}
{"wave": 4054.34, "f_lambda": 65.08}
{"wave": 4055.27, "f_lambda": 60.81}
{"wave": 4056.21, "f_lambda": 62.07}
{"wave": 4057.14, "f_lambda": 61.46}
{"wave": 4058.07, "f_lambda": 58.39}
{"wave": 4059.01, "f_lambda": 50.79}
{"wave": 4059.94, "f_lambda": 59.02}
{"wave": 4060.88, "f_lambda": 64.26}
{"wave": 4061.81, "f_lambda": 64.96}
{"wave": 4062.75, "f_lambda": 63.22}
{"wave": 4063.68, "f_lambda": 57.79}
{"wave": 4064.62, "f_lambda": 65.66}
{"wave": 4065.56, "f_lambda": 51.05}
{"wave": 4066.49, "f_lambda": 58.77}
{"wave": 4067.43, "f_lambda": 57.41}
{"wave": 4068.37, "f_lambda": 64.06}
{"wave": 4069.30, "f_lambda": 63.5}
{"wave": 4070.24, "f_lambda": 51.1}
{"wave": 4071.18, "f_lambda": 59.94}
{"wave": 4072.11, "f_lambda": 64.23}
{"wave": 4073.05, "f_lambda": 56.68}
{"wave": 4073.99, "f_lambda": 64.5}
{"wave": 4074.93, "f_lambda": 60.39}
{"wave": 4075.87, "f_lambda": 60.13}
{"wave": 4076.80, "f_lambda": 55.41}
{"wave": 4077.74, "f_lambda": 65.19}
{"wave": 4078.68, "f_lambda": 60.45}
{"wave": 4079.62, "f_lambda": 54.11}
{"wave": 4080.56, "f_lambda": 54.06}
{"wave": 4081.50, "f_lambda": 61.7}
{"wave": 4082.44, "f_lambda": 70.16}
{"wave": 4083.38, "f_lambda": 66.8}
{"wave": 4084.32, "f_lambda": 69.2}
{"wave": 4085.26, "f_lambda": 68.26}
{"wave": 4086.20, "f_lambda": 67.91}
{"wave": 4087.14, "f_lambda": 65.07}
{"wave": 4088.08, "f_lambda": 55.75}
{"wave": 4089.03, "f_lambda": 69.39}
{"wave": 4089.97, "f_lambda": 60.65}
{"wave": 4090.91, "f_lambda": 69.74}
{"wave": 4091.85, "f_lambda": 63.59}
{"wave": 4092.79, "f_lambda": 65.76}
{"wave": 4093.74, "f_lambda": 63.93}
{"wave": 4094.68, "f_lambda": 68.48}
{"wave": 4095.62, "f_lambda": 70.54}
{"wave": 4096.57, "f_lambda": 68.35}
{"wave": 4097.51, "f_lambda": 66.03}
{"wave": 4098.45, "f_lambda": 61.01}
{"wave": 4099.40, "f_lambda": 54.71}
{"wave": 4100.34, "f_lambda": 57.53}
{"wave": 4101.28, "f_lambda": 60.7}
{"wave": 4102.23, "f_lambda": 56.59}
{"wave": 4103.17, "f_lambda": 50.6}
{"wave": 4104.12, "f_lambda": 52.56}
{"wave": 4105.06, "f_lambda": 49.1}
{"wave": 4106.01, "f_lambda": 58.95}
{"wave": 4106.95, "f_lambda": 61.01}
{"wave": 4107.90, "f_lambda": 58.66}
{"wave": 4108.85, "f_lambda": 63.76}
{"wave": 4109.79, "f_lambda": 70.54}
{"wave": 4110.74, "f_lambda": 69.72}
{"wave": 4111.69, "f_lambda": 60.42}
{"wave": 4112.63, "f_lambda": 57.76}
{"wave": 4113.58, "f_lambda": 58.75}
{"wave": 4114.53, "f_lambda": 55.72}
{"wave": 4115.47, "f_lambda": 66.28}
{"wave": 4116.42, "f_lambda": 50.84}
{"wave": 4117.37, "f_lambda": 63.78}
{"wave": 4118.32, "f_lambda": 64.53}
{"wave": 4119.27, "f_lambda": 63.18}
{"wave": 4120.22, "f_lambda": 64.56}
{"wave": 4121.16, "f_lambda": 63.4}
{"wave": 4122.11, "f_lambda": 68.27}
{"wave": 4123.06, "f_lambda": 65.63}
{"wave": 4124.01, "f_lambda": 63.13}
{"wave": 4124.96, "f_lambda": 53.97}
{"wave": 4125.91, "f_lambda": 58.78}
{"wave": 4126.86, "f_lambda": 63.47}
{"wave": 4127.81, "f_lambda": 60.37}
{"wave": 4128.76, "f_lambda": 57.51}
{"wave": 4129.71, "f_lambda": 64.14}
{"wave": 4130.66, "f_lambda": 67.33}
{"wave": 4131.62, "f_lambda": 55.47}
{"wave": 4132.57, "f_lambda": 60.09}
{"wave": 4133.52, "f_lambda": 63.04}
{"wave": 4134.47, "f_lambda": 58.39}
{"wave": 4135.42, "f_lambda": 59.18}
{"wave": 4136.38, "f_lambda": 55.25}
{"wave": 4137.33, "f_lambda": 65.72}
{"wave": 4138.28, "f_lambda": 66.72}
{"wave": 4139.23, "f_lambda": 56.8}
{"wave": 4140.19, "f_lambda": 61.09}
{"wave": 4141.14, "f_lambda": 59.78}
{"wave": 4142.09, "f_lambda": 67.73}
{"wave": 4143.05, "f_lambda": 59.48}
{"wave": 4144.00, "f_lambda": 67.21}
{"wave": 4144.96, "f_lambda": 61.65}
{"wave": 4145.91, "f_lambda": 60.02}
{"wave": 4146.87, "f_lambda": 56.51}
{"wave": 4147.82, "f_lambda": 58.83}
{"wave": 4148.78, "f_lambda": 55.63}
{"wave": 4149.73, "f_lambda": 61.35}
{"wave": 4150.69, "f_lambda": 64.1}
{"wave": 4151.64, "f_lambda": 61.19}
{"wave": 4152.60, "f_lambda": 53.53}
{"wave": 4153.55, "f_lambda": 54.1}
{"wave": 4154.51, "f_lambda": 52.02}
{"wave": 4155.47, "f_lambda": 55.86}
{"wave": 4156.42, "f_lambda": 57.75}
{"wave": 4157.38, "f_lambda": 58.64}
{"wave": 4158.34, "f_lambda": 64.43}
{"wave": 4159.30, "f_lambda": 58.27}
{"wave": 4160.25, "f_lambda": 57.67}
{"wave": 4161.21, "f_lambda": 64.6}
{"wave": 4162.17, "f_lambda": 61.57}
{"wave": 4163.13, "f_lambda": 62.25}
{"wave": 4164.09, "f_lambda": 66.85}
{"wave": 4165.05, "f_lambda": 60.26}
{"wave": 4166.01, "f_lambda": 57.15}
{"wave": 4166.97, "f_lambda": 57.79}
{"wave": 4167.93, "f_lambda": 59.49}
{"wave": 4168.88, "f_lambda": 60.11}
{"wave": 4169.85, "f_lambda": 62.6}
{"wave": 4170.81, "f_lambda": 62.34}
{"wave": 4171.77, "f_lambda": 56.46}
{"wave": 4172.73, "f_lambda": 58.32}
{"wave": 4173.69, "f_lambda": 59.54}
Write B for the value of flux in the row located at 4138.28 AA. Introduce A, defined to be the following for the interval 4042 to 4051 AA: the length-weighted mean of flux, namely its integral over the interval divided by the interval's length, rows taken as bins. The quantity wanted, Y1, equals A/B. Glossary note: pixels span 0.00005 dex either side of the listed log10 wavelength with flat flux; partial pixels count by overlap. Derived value 0.93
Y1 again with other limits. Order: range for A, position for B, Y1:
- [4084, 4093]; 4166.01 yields 1.15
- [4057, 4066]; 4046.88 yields 0.94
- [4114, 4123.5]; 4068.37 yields 0.98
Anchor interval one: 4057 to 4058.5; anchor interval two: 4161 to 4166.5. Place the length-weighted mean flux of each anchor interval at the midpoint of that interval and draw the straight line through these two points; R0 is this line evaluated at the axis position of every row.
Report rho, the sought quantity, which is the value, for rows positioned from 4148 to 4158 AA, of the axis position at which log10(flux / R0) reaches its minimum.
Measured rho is 4154.51 AA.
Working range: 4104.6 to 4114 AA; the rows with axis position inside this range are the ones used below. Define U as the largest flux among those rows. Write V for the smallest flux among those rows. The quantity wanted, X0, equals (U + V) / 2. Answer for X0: 59.8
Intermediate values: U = 70.54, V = 49.1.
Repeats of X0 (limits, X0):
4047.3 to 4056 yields 63.8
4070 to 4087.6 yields 60.6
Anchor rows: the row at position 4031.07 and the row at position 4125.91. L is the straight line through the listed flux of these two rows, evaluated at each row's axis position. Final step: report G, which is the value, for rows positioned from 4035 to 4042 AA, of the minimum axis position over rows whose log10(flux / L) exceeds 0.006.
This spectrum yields 4036.64 AA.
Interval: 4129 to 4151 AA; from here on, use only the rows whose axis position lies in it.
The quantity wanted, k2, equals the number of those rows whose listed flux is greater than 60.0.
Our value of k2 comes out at 13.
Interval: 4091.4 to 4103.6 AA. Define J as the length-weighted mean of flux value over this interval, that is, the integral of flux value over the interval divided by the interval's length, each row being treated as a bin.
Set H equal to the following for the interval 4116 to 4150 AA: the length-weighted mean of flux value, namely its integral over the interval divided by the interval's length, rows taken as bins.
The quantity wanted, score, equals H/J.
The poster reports 0.98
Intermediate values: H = 61.2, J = 62.2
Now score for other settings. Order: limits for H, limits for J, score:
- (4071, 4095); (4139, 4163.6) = 1.06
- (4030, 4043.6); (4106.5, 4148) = 0.95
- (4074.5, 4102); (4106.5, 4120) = 1.02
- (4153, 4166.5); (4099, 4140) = 0.98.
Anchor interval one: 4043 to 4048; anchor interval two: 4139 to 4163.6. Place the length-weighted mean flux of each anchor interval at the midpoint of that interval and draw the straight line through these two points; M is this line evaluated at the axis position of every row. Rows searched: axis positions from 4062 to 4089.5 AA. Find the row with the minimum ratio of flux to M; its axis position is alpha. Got 4065.56 AA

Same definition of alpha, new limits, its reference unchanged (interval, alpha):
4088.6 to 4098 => 4089.97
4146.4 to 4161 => 4154.51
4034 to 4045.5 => 4034.78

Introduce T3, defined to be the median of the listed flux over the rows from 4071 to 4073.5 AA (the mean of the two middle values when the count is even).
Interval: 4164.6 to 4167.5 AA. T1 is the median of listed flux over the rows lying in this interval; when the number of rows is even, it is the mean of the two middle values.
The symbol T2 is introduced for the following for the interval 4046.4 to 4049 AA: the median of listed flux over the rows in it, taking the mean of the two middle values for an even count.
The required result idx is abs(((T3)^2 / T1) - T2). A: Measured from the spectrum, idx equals 1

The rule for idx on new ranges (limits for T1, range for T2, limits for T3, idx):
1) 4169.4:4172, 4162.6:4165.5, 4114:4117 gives 12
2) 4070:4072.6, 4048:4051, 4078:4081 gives 11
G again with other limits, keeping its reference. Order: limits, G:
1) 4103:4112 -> 4106.01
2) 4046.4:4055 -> 4046.88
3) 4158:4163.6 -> 4158.34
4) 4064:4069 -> 4064.62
